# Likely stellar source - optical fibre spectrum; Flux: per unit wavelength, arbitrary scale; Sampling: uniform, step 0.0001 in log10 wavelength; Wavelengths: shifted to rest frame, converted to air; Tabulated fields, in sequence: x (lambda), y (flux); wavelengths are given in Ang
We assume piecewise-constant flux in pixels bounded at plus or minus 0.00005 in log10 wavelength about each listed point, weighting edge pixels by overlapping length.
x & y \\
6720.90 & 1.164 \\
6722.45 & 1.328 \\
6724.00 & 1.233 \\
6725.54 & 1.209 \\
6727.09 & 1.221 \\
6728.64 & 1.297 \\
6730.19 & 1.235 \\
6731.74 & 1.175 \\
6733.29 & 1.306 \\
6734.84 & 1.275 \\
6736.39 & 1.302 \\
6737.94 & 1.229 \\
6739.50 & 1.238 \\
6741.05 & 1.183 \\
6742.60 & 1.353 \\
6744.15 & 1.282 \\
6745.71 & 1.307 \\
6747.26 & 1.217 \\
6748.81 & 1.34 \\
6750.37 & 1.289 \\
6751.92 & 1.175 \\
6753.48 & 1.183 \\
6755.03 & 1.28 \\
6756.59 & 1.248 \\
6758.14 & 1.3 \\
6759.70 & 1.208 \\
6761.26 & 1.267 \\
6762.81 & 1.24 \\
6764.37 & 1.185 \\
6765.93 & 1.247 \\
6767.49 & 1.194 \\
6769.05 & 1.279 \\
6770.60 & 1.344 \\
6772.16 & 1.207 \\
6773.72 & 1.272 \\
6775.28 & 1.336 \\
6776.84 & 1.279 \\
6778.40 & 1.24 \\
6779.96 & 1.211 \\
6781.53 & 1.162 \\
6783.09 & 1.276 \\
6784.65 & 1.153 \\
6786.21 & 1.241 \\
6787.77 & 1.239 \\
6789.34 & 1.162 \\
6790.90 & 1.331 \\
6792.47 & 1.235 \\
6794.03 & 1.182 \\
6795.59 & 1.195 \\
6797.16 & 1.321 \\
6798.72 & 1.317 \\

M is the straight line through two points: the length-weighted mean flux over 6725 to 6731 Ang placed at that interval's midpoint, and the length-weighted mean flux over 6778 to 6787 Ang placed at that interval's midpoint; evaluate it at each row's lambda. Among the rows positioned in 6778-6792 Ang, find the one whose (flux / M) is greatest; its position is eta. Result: 6790.90 Ang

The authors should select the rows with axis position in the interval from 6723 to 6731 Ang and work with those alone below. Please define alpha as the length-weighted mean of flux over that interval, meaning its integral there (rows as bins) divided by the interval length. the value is 1.24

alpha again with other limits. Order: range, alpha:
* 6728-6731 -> 1.26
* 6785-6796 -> 1.23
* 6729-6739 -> 1.25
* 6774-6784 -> 1.25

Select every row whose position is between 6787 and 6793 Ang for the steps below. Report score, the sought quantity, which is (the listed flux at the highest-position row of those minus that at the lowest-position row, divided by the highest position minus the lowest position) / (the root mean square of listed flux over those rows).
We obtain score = -0.0007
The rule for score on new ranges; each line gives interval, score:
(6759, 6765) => -0.0040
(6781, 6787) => 0.0140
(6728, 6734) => 0.0015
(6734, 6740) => -0.0063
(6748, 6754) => -0.0269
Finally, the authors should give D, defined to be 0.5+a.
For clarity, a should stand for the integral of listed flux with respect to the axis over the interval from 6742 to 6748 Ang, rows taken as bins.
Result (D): 8.23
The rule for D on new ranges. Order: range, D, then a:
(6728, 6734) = 8.01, 7.51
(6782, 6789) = 9.04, 8.54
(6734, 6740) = 8.07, 7.57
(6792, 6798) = 7.92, 7.42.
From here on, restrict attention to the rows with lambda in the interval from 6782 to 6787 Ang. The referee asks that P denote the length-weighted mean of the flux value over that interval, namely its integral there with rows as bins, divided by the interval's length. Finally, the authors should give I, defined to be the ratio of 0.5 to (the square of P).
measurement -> 0.335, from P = 1.222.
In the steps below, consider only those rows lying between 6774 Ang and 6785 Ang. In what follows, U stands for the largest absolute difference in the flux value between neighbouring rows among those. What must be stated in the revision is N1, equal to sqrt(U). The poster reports 0.351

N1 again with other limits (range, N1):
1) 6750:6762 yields 0.338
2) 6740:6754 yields 0.412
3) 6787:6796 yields 0.411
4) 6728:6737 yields 0.362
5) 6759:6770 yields 0.292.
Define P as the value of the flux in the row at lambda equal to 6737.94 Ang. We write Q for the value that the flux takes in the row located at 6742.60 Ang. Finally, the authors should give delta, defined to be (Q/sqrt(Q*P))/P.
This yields 0.85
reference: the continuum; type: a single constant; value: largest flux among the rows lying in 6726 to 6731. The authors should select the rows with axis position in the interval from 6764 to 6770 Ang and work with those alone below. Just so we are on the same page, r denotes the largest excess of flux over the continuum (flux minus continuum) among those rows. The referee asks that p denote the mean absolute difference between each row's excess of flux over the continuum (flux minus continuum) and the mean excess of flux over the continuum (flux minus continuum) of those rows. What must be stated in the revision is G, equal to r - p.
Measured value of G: -0.05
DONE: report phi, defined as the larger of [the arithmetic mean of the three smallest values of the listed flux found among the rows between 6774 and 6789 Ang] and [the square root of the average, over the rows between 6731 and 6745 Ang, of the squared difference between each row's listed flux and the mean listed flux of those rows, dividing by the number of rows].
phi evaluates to 1.18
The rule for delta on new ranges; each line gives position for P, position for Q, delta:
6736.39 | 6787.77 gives 0.75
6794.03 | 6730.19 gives 0.86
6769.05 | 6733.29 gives 0.79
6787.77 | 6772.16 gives 0.80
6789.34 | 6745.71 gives 0.91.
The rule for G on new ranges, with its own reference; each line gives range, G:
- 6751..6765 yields -0.04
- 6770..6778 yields 0.01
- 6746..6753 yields -0.02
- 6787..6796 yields -0.01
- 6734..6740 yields -0.02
